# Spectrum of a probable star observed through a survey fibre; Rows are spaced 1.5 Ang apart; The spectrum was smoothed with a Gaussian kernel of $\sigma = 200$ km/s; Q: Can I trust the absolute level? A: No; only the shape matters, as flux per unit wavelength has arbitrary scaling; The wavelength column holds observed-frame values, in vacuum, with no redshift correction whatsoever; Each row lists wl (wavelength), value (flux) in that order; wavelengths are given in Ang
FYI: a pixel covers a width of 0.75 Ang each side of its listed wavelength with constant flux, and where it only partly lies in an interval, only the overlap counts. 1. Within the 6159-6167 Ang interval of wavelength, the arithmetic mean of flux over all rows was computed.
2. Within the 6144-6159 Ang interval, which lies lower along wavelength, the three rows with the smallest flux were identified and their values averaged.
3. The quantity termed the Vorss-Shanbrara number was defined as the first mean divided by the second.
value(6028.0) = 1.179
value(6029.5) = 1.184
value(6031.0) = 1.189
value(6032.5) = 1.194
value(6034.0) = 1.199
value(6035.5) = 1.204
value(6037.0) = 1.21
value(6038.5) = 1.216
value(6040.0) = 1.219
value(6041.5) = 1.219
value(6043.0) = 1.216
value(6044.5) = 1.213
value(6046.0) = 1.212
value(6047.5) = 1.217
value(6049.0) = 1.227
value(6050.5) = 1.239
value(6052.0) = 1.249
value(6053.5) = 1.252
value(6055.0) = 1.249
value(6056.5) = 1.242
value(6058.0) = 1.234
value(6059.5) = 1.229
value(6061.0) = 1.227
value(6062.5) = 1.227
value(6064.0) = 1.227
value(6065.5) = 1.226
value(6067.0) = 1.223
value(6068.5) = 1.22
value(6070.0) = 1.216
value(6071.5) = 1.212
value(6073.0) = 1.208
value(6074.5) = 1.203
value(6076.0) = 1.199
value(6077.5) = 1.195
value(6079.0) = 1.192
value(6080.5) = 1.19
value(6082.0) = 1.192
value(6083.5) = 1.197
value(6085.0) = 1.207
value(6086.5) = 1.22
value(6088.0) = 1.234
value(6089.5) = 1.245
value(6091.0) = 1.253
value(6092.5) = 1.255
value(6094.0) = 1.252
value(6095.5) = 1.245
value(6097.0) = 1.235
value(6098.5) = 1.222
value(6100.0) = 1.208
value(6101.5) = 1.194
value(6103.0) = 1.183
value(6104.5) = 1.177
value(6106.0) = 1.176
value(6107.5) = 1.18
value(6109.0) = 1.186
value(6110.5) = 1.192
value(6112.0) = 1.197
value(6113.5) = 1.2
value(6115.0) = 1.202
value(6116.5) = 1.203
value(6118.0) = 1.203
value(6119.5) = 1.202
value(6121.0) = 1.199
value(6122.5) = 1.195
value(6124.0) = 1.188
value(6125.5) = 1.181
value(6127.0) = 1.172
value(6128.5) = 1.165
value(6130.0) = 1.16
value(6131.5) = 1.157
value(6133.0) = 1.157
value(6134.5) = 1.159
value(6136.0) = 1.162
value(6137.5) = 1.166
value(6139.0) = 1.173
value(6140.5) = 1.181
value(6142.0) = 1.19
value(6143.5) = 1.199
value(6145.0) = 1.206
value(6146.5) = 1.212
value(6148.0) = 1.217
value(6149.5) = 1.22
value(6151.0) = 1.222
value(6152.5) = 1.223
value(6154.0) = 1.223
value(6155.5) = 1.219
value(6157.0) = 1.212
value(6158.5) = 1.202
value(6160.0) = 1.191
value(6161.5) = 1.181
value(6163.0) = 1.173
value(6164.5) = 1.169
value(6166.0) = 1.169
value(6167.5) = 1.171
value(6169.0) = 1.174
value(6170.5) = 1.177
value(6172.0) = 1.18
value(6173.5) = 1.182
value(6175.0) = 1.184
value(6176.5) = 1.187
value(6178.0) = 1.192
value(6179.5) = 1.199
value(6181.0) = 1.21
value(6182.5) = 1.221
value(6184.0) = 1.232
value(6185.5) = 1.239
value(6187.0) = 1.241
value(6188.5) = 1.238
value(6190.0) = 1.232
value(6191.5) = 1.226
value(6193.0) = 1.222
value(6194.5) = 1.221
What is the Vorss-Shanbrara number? 0.98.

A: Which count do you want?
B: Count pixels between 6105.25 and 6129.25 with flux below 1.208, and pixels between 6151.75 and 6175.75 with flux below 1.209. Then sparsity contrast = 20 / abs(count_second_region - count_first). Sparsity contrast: 5.0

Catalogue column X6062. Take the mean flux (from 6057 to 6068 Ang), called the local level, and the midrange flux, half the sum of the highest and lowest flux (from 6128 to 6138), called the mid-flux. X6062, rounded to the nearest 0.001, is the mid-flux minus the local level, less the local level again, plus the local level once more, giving -0.066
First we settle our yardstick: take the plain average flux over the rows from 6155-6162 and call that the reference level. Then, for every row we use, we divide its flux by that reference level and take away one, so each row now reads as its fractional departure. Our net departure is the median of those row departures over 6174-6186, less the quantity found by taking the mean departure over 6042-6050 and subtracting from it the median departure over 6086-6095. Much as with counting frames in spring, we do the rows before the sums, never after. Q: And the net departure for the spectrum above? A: 0.03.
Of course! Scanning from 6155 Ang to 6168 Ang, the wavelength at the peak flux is 6155.5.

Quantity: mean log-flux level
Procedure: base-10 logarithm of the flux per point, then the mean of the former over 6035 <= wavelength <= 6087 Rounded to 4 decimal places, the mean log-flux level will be 0.0856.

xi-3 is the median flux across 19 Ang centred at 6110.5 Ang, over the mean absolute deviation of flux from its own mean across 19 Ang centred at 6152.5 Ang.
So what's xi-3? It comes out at 111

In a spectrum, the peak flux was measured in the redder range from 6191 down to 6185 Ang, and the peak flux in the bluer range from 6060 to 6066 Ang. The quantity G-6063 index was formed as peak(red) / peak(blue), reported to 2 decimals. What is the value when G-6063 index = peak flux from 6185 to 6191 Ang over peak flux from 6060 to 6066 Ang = 1.01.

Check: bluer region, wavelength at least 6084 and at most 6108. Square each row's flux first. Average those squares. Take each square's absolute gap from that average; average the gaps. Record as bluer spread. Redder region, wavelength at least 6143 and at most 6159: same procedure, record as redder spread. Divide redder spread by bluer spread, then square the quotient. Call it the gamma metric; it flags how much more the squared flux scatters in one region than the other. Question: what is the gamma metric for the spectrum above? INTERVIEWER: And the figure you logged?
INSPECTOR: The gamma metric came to 0.1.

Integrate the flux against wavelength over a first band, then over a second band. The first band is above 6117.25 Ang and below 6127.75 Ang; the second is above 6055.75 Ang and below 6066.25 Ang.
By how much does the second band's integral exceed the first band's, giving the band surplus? 0.41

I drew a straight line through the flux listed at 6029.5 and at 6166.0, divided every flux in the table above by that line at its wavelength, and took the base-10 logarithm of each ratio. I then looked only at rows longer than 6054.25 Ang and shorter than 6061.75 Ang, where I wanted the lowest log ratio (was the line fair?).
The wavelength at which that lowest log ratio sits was 6061.0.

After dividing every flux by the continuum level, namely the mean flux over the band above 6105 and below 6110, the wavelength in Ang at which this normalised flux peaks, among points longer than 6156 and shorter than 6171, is 6157.0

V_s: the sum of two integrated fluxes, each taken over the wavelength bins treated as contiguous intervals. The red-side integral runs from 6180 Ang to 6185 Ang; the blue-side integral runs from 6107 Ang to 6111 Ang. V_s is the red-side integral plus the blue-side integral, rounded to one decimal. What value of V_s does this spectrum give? 10.8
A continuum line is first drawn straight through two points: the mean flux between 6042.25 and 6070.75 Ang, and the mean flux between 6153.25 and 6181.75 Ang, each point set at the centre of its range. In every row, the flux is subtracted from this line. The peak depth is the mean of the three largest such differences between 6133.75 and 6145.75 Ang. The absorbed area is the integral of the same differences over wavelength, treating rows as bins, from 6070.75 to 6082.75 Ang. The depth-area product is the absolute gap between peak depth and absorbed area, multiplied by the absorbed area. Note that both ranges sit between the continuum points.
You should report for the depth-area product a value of 0.063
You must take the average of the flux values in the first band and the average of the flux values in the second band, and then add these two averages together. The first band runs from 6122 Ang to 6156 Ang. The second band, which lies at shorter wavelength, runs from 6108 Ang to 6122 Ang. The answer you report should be 2.39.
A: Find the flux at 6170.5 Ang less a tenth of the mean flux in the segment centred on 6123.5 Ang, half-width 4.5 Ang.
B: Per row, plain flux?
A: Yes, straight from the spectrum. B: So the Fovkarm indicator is 1.06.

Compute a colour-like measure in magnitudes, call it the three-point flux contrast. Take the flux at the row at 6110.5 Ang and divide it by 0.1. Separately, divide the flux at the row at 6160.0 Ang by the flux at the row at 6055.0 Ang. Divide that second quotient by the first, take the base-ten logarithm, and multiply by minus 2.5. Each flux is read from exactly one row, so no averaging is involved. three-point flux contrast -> 2.74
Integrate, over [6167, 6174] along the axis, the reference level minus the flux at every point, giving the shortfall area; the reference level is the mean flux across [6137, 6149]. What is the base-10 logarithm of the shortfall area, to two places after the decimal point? -0.92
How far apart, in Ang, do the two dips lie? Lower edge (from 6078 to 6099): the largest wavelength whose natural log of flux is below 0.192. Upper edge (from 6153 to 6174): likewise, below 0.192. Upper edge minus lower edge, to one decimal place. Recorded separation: 88.5 Ang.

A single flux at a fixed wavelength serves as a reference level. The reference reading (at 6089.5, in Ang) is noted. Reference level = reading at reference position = 1.245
